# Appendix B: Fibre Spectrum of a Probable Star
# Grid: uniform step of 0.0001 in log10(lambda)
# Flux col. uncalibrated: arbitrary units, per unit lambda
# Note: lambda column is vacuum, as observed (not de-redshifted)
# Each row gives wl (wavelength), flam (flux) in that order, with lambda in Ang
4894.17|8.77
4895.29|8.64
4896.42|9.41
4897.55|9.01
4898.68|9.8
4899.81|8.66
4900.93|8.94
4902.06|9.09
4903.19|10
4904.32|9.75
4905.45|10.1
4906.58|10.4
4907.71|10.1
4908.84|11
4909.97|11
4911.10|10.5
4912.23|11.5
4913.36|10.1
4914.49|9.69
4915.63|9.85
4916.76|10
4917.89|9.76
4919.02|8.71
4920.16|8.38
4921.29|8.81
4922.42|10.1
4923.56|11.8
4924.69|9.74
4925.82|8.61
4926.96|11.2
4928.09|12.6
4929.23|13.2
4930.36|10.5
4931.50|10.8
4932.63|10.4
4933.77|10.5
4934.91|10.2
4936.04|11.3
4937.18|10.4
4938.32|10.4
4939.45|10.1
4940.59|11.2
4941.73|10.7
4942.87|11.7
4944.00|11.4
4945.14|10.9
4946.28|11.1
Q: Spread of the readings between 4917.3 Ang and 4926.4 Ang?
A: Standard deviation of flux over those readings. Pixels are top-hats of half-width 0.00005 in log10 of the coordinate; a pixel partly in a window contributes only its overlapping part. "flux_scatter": 1.1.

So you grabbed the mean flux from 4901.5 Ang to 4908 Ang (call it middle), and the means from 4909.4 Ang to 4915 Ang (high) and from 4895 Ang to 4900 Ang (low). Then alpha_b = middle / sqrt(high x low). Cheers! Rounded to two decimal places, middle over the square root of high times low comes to 1.01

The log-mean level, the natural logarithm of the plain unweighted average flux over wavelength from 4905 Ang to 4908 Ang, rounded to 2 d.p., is 2.32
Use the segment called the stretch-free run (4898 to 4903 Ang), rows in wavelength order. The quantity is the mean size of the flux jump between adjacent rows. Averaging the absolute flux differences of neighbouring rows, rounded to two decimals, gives 0.52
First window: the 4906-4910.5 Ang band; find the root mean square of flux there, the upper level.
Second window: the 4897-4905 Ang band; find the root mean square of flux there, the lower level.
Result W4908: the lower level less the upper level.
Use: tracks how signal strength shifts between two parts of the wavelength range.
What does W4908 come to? -1.30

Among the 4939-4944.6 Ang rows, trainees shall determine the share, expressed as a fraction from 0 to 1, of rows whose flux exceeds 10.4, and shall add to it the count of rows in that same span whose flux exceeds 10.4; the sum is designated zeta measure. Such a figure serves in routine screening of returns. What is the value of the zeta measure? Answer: 4.8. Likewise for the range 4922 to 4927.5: 2.4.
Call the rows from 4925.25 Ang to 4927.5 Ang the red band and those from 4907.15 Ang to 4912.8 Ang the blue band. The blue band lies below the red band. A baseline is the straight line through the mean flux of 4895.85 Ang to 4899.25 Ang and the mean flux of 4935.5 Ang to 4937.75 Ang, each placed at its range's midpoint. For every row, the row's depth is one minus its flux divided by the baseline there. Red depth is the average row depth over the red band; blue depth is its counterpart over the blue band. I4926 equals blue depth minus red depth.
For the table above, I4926 -0.2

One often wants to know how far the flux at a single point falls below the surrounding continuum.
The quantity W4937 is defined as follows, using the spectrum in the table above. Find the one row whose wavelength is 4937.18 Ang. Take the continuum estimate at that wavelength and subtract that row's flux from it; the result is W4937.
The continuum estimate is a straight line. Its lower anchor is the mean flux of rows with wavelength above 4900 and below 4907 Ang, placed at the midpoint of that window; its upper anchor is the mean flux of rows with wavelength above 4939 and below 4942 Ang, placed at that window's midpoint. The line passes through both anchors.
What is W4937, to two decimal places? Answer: 0.18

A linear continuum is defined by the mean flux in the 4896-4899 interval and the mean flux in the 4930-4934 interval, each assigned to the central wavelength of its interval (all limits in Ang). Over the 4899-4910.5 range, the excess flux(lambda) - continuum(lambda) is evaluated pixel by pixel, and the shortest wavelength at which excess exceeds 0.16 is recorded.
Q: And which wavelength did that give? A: 4903.19 Ang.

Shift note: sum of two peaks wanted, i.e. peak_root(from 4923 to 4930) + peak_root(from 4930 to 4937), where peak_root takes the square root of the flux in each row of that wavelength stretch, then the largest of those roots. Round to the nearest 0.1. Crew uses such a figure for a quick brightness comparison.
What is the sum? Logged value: 7.0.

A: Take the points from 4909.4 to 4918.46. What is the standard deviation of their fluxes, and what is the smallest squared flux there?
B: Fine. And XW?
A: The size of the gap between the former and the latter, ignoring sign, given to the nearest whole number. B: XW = 93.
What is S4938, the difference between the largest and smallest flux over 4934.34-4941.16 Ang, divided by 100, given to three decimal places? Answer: 0.012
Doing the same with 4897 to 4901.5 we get 0.011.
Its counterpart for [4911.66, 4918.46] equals 0.018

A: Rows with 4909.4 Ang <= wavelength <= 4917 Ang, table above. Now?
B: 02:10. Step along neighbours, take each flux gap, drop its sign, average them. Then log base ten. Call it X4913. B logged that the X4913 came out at -0.22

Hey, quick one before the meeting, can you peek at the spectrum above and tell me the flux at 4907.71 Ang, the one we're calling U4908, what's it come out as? 10.1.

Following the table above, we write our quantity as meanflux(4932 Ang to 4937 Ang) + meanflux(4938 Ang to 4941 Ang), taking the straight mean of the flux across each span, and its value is 21.2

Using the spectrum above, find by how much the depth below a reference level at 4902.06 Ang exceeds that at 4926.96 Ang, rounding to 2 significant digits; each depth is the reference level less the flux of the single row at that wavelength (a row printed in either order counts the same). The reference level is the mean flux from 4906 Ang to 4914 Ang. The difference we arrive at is 2.1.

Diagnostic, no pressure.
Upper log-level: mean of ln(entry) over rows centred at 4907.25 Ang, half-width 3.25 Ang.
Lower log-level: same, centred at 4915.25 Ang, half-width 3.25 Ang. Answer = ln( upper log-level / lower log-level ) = 0.01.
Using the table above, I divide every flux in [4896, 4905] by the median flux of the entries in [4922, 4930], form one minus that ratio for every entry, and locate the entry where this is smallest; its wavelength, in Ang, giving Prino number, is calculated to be 4903.19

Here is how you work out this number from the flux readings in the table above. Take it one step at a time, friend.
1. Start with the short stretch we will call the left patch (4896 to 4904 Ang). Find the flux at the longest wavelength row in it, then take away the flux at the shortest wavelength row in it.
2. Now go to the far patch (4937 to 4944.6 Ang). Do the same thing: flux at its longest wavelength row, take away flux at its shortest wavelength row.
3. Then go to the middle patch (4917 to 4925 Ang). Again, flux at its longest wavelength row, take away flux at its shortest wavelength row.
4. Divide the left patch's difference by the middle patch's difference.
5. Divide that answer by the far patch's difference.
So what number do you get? -29.5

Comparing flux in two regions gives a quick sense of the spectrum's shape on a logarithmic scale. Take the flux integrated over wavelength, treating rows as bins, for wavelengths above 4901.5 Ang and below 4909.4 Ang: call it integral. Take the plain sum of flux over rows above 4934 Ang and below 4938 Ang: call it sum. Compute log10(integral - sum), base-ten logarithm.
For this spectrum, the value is 1.68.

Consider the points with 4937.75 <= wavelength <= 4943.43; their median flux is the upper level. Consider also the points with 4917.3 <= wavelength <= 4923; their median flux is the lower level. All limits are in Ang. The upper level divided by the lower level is 1.2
